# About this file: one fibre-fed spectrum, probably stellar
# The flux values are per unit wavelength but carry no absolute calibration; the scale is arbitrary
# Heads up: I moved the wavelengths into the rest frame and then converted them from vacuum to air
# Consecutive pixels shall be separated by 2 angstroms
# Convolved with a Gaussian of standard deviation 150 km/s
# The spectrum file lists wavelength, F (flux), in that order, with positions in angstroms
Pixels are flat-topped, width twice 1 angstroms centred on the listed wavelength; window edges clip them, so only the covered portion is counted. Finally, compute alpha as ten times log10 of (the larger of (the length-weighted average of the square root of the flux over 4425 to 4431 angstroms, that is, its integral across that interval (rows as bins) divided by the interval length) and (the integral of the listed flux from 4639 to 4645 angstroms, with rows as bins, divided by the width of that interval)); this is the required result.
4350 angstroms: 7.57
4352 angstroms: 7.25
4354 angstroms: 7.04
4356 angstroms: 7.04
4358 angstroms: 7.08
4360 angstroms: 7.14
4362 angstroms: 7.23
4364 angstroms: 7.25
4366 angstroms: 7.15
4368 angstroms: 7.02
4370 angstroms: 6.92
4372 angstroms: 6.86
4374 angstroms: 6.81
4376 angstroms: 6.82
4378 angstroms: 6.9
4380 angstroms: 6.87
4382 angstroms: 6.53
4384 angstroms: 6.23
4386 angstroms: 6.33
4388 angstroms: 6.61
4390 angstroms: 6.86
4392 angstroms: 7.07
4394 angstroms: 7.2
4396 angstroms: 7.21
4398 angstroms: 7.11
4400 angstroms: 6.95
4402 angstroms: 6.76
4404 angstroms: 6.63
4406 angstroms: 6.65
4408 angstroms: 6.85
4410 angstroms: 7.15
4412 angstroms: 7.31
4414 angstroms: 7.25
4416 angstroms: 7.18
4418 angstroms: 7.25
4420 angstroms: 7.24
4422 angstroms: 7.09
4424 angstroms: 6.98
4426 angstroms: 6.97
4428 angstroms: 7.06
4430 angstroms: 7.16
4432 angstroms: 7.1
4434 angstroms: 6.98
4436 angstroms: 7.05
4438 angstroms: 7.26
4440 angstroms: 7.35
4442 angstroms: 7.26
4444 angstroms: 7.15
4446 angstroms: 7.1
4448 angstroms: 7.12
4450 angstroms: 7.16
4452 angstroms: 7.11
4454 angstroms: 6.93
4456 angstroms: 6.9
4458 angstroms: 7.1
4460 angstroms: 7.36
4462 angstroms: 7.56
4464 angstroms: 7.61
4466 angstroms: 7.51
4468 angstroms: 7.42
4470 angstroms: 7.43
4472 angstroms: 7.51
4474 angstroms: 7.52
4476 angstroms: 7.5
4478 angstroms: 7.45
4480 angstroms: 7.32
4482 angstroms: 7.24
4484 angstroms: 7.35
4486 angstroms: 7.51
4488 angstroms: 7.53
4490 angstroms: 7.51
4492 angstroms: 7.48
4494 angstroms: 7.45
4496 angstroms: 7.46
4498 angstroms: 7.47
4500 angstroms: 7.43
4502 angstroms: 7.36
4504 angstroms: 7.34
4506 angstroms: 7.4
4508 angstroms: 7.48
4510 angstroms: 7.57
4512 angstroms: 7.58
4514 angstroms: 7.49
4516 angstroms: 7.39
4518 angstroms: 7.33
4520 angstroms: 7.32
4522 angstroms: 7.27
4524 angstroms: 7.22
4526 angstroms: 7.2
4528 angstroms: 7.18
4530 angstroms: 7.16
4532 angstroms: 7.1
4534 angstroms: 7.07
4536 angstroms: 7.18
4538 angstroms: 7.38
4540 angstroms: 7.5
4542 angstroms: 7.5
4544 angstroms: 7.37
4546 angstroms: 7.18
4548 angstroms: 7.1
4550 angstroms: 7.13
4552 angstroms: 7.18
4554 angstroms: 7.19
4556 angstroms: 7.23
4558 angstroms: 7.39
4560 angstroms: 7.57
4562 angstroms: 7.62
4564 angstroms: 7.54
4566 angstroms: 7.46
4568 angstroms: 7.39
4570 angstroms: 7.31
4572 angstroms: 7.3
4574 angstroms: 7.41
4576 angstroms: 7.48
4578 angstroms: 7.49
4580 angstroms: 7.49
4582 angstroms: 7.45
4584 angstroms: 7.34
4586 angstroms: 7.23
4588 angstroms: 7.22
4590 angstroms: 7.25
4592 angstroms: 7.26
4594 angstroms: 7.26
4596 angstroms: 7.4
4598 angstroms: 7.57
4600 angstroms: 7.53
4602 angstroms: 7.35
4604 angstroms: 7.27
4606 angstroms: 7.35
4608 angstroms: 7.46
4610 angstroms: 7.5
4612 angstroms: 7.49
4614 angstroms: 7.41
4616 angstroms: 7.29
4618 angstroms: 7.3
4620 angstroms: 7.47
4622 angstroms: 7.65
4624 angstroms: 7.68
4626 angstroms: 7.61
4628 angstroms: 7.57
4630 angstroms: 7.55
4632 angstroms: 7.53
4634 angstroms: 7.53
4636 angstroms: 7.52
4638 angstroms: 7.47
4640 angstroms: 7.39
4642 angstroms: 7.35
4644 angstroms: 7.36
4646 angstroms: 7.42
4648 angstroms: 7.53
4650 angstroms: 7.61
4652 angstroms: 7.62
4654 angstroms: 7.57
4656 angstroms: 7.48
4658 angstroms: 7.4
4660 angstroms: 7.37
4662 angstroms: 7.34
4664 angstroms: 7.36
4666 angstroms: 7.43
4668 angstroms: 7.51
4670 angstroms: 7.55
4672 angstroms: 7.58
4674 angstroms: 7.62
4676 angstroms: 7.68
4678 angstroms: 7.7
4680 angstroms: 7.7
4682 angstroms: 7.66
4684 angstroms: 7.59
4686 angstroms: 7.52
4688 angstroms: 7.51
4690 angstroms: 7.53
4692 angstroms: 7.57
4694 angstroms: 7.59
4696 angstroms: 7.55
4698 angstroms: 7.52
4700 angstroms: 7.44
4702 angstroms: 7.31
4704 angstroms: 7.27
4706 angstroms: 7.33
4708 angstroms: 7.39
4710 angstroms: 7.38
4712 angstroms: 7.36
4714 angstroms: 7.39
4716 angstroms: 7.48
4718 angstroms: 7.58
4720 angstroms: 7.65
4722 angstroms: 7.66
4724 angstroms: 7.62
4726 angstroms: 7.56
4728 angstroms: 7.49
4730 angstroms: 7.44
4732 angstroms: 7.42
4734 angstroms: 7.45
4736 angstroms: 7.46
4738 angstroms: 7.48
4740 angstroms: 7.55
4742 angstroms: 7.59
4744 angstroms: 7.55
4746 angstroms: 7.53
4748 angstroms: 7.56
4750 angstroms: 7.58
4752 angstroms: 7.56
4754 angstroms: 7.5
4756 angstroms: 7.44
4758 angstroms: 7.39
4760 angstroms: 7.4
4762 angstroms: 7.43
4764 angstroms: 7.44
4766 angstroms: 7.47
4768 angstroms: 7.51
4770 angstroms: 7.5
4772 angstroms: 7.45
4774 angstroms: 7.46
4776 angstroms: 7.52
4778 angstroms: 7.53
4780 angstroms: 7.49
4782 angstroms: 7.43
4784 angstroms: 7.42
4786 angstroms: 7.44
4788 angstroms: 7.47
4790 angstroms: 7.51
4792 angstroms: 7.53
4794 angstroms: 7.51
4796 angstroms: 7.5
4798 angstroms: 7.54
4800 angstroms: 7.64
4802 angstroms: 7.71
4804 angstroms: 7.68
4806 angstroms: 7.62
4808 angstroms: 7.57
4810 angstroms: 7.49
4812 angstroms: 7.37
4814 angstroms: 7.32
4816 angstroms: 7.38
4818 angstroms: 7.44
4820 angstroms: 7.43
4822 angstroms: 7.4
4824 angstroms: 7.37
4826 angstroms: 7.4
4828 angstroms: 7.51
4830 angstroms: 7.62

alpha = 8.67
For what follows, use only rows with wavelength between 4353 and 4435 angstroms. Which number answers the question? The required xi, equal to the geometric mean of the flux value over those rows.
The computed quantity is 6.97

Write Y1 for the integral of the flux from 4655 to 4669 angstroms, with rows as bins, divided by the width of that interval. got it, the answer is 7.41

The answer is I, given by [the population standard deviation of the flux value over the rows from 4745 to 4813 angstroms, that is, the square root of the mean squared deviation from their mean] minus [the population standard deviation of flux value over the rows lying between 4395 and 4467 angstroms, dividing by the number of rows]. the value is -0.14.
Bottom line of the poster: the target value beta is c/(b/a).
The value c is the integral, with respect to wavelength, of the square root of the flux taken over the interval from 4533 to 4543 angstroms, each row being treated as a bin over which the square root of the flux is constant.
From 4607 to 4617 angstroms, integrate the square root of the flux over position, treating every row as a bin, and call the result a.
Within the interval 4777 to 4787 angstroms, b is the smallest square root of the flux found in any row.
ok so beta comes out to 271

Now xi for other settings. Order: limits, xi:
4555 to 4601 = 7.40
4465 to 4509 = 7.44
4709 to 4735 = 7.50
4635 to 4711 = 7.49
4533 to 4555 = 7.25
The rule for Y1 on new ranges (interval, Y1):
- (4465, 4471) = 7.45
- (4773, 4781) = 7.50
